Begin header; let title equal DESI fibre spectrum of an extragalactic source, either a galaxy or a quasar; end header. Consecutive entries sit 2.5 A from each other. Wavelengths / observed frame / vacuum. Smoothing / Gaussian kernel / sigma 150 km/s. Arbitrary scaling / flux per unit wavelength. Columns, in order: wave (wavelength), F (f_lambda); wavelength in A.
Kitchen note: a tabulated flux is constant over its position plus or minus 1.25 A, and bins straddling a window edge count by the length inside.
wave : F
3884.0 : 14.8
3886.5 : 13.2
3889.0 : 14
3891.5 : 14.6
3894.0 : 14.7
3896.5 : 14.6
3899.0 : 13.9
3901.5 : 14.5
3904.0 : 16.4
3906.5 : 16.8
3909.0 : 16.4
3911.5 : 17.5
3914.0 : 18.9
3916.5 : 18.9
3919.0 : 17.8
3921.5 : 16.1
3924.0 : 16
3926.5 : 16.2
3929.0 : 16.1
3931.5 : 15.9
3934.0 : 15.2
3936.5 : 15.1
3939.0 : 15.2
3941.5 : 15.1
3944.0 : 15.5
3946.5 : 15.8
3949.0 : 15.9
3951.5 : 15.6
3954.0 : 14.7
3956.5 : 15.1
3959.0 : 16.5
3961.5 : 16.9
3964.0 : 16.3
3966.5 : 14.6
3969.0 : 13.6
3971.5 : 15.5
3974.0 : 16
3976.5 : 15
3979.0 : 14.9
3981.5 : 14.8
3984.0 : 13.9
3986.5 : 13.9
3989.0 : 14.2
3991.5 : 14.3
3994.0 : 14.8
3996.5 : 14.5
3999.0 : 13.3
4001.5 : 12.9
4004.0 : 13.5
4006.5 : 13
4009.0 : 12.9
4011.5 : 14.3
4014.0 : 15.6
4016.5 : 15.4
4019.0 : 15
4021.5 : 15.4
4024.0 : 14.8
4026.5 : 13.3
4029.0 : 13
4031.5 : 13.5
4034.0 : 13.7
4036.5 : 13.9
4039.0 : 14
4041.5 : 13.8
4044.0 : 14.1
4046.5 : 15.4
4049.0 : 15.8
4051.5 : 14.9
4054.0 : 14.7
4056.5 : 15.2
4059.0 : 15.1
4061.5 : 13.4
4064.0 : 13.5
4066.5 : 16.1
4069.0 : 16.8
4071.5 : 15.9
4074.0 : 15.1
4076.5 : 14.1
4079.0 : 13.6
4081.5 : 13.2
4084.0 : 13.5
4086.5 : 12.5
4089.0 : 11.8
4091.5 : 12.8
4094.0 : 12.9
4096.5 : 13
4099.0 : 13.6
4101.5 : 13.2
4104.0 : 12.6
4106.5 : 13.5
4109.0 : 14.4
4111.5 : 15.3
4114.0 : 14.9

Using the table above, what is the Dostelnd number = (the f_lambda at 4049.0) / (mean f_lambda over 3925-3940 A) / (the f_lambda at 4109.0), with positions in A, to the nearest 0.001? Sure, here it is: 0.070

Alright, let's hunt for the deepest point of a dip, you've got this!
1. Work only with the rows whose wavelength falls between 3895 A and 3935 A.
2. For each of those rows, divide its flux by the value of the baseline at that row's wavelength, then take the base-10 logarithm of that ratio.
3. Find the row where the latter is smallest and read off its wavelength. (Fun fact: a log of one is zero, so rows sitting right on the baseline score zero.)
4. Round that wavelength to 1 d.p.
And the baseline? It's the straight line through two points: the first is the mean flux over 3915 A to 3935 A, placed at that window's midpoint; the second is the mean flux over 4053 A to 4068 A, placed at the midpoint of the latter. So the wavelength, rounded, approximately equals 3899.0 A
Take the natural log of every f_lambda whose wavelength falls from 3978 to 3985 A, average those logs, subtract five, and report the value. -2.32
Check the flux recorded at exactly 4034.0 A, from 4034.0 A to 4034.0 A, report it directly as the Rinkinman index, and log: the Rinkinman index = 13.7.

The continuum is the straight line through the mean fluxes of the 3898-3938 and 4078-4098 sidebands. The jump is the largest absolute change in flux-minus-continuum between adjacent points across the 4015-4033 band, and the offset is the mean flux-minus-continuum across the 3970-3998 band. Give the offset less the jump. -1.8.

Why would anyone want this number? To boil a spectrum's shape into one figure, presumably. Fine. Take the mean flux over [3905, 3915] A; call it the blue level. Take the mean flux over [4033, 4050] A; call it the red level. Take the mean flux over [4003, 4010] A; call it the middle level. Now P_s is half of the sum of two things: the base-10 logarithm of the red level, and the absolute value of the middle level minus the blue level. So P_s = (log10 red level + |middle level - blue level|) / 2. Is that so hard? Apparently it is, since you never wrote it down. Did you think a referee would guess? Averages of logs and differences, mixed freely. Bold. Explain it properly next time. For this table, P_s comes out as 2.7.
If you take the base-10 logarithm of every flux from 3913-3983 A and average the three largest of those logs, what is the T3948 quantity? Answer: 1.27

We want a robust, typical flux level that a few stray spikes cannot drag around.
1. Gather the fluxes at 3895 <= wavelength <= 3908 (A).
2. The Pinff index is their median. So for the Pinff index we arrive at 14.6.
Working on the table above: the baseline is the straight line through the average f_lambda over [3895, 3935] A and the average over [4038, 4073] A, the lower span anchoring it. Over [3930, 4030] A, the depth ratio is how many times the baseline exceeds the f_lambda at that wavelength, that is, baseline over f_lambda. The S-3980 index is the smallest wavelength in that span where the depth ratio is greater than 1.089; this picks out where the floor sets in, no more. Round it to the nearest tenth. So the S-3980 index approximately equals 3969.0 A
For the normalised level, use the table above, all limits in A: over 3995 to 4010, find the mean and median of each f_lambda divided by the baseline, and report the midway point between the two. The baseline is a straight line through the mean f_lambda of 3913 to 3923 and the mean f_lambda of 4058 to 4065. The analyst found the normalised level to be 0.85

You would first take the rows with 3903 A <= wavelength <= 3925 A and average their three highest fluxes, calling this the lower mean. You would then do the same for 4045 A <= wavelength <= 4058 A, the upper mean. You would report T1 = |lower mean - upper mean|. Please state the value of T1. 3.1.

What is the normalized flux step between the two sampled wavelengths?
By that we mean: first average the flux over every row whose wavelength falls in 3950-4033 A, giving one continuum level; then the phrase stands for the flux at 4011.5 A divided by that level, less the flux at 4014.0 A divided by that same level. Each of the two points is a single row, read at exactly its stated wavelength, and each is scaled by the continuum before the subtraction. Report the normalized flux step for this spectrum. -0.09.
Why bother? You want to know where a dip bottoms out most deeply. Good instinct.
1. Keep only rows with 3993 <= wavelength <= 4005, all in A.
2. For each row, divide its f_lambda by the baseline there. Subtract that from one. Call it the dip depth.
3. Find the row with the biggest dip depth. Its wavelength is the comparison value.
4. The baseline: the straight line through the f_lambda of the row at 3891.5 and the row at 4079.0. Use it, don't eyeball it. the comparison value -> 4001.5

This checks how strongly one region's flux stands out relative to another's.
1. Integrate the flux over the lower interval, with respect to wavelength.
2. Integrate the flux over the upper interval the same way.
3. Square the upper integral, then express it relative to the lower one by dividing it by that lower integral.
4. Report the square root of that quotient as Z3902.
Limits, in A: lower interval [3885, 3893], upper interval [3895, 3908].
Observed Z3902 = 19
